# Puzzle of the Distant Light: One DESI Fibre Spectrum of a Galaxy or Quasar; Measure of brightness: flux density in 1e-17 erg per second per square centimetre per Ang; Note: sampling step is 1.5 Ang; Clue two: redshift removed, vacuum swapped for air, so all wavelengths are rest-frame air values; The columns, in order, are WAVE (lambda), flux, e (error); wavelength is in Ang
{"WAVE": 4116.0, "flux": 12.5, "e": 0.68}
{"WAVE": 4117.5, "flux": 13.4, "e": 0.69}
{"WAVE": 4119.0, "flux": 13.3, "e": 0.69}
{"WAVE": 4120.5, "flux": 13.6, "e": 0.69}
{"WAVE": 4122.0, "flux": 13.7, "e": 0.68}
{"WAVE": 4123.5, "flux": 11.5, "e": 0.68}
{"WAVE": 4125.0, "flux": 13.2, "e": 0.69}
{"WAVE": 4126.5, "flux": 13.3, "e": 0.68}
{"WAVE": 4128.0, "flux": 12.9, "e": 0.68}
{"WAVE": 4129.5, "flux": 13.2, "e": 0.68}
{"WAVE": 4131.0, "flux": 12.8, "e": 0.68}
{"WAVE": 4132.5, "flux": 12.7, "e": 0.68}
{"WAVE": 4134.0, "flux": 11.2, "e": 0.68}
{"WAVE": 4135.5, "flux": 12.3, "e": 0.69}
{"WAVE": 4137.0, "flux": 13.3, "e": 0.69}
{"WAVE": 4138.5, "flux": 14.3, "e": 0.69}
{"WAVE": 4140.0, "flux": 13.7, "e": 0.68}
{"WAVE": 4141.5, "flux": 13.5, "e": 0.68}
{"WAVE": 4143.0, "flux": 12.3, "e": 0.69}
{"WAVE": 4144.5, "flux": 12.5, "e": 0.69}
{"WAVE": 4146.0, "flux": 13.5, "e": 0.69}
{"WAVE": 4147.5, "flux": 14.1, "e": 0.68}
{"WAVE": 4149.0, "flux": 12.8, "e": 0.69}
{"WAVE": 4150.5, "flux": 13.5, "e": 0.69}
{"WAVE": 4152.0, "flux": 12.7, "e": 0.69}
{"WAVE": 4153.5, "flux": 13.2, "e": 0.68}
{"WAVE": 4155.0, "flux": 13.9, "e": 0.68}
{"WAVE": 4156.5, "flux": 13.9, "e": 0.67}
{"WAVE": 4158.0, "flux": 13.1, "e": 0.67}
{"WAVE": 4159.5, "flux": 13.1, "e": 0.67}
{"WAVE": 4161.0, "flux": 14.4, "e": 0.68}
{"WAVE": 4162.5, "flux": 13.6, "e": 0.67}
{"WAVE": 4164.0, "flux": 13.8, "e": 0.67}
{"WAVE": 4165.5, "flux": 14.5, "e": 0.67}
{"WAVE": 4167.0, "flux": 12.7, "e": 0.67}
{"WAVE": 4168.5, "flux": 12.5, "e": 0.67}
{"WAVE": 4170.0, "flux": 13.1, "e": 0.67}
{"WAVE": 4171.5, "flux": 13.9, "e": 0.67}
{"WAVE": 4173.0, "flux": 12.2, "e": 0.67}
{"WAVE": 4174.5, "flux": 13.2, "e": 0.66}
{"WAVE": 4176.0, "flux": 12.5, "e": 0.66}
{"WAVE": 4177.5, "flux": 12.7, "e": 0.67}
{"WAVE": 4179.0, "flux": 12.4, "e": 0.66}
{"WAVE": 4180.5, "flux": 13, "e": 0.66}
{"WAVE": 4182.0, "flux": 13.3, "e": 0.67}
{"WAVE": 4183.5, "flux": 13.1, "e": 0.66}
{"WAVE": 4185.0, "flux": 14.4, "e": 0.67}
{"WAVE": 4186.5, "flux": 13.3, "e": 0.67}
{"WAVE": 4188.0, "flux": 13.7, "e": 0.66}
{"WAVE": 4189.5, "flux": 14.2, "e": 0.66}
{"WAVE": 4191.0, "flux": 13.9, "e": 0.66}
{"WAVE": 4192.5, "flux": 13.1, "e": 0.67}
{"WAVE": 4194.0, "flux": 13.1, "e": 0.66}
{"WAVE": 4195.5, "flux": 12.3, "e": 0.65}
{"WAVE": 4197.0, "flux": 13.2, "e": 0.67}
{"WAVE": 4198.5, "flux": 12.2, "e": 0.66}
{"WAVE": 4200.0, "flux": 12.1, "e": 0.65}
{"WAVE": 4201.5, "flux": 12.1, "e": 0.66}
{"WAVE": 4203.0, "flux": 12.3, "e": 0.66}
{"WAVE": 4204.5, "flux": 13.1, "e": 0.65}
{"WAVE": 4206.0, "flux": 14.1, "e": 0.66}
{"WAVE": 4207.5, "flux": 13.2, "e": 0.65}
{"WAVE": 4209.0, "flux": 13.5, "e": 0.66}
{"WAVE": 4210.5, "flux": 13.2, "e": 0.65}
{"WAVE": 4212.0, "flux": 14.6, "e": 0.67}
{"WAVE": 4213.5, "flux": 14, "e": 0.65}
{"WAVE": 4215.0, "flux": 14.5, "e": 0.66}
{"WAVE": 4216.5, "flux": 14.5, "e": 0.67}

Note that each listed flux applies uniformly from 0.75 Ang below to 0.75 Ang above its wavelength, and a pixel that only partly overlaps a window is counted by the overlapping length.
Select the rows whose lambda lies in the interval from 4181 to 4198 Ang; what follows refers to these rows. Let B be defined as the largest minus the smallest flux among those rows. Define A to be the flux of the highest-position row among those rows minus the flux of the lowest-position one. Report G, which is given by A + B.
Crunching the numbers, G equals 2.0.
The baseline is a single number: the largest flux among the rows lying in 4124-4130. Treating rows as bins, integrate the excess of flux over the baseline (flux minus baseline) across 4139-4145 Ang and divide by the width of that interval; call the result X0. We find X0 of -0.2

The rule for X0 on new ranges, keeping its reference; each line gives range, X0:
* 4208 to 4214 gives 0.5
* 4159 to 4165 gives 0.5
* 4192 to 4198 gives -0.4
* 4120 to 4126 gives -0.3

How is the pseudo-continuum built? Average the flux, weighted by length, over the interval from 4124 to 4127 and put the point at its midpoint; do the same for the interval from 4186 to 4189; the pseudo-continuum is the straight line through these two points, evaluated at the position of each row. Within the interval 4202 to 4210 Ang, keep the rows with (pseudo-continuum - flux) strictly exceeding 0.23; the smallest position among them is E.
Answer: 4203.0 Ang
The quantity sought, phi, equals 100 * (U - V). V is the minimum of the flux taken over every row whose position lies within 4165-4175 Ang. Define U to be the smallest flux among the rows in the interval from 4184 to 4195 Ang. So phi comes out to 90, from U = 13.1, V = 12.2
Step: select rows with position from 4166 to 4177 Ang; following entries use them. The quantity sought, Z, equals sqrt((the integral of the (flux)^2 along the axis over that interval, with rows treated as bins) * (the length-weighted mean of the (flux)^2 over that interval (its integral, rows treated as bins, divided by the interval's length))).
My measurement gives 553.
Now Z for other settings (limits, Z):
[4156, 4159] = 313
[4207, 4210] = 309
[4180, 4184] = 346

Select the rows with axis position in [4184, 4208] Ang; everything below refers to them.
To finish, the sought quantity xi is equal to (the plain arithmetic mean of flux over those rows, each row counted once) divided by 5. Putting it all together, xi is 2.63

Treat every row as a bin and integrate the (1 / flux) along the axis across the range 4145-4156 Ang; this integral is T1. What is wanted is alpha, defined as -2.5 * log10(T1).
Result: 0.21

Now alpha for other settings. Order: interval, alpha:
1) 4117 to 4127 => 0.29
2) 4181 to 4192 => 0.23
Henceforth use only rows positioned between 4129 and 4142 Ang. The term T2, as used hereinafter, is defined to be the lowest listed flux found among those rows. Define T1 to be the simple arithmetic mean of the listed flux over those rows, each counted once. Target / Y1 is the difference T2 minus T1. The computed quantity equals -1.8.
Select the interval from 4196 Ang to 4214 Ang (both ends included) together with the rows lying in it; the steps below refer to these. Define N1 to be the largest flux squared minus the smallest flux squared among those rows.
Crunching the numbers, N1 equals 67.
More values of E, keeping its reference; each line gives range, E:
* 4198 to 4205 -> 4198.5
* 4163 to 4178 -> 4167.0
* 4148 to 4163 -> 4149.0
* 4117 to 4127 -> 4123.5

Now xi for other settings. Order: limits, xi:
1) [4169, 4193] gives 2.65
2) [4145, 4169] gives 2.69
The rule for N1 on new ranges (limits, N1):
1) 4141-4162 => 56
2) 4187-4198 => 50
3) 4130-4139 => 79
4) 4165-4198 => 61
